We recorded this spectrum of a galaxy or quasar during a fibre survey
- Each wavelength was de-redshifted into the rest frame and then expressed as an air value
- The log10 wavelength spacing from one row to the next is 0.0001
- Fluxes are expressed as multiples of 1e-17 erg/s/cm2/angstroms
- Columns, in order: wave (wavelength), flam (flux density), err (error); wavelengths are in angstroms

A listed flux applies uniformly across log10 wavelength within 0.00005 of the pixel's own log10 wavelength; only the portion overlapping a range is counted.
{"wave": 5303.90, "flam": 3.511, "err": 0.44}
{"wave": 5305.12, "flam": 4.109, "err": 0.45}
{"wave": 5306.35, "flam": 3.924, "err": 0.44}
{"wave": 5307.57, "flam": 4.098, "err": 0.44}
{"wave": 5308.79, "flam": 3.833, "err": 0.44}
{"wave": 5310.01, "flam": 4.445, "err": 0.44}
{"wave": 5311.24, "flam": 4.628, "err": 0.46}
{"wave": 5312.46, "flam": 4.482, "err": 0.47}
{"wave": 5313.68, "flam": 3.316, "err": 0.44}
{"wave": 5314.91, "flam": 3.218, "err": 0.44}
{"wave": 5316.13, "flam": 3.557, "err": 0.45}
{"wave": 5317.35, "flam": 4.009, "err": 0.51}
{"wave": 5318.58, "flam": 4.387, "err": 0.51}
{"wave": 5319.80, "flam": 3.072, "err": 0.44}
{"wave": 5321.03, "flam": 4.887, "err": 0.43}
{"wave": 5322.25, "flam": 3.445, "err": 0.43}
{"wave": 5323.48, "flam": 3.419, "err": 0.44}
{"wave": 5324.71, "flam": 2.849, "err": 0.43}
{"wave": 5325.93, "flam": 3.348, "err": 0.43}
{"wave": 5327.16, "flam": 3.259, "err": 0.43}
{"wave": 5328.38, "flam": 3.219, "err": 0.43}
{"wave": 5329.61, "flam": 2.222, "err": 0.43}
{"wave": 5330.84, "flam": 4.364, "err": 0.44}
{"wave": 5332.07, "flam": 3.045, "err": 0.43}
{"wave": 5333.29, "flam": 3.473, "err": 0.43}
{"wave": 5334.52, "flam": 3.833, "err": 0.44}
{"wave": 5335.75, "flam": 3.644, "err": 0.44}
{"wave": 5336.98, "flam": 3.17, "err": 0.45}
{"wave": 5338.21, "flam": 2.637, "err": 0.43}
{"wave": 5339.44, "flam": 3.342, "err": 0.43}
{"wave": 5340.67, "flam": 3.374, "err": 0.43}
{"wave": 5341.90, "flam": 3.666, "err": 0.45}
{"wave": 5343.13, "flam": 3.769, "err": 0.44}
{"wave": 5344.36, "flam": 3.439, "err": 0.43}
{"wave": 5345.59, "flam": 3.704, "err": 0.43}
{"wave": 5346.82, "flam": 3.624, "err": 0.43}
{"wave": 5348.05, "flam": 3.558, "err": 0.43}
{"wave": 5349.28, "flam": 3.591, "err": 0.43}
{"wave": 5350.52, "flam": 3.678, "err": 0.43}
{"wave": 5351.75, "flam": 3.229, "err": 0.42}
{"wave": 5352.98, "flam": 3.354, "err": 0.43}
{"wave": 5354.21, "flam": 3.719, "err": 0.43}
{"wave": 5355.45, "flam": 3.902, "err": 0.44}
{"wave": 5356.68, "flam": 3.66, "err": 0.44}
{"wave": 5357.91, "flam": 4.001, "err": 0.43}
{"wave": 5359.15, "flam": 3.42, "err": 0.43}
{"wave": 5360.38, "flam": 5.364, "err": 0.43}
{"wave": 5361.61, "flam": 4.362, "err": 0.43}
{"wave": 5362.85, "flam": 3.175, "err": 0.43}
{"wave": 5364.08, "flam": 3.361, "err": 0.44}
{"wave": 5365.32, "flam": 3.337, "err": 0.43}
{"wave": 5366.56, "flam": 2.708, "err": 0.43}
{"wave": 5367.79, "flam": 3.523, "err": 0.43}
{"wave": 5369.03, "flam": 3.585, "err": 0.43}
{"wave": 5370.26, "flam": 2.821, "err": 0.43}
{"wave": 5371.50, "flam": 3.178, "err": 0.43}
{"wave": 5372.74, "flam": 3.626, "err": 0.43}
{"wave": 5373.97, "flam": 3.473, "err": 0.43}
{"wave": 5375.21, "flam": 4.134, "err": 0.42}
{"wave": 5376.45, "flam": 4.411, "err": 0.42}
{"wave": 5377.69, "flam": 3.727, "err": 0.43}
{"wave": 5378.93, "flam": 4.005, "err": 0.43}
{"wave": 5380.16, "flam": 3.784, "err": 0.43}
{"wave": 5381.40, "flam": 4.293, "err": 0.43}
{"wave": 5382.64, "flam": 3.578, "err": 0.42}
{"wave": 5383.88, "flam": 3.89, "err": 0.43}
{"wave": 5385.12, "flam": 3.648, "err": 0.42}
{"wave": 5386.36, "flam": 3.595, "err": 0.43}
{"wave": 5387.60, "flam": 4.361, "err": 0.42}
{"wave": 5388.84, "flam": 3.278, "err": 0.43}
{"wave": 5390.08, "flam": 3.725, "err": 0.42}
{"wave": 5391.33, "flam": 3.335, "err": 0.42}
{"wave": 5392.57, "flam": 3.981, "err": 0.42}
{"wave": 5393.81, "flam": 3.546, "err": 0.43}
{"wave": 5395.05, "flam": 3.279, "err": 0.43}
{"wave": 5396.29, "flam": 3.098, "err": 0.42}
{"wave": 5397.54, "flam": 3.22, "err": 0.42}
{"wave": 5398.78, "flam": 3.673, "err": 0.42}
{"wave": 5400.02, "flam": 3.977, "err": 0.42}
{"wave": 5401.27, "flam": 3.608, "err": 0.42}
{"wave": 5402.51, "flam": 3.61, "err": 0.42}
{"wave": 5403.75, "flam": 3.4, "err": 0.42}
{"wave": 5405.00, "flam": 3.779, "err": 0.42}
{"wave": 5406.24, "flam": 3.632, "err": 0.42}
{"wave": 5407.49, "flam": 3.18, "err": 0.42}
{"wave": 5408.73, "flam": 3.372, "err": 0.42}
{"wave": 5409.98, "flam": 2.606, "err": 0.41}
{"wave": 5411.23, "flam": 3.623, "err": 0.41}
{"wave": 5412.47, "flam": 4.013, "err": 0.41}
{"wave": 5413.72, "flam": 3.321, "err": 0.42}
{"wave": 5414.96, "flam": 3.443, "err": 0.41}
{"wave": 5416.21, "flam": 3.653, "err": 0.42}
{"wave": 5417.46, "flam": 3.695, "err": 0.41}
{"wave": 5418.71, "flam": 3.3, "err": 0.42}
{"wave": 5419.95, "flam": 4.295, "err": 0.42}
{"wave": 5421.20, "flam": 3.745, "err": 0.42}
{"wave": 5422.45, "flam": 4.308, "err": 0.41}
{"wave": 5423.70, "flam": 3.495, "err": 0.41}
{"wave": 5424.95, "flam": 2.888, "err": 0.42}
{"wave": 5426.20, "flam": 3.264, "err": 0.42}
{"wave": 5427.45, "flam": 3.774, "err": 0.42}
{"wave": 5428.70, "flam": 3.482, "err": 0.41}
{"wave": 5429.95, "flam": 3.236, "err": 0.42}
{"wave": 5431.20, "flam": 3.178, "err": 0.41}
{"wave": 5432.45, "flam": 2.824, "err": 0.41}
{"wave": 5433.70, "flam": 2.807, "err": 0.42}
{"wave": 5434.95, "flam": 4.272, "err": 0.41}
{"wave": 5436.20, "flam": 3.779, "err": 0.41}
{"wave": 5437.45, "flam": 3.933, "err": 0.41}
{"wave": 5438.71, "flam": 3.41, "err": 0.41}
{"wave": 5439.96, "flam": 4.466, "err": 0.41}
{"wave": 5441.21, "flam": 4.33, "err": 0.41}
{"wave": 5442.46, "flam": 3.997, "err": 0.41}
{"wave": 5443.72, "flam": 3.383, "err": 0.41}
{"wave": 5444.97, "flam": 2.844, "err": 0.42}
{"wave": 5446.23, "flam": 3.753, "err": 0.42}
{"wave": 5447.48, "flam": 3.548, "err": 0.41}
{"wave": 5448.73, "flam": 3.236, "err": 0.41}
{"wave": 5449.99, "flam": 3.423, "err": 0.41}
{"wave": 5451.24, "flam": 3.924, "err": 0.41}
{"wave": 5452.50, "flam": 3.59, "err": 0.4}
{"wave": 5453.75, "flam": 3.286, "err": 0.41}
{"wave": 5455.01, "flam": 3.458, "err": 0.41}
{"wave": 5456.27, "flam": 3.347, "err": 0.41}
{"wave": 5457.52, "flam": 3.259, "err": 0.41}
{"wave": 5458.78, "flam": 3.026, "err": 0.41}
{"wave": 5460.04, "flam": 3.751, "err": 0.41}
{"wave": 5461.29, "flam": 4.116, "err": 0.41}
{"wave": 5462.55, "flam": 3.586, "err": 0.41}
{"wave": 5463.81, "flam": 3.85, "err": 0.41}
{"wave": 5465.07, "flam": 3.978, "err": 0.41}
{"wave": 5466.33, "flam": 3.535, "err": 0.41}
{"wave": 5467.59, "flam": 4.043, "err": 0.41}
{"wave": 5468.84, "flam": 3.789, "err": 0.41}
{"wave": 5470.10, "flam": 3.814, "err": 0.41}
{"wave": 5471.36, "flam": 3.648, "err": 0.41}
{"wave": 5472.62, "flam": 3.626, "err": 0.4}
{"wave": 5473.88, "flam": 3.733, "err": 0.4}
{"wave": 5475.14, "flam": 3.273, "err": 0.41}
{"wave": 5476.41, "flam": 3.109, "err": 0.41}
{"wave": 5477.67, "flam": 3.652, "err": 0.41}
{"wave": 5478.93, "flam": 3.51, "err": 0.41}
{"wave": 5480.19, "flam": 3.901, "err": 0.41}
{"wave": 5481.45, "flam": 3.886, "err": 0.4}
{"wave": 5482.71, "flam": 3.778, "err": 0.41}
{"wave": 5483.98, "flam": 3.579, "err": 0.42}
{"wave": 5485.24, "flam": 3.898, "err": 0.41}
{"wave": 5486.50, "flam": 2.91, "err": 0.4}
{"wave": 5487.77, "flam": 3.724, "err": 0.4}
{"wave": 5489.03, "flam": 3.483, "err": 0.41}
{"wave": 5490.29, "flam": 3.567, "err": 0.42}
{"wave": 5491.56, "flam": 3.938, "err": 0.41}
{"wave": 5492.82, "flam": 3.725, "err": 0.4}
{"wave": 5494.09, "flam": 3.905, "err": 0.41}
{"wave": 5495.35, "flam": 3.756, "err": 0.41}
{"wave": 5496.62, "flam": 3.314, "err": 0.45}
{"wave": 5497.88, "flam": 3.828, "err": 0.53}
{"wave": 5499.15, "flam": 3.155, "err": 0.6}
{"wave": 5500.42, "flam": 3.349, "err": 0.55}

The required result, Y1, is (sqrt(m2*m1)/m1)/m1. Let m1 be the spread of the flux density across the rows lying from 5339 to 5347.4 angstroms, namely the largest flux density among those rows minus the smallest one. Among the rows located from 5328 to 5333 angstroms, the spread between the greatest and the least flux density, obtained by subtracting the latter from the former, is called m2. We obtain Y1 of 5.2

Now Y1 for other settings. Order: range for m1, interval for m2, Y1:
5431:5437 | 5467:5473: 0.4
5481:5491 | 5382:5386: 0.6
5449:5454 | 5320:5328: 2.8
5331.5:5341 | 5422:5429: 0.9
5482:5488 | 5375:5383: 0.9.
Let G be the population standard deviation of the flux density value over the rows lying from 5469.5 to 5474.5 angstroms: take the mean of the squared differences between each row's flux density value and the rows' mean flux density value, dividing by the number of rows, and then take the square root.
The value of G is 0.07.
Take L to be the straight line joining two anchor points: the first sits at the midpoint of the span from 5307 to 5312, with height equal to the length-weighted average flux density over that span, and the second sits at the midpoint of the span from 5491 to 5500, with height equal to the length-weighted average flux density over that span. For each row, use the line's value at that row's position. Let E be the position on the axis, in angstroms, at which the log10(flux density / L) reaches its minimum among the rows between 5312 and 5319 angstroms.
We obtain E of 5314.91 angstroms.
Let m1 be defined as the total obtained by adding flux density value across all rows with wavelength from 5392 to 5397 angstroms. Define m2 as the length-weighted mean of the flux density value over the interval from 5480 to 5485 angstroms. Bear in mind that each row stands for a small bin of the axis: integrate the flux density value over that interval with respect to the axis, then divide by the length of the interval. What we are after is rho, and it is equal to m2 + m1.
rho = 17.7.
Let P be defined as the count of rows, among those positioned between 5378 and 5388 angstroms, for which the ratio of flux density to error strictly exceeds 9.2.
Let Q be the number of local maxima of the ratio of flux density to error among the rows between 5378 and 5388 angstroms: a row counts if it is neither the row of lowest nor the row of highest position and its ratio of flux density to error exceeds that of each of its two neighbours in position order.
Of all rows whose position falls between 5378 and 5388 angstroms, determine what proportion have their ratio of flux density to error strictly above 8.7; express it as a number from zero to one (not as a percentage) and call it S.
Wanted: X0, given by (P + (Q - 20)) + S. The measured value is -14.4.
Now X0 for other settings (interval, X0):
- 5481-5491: -13.5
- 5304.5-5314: -13.1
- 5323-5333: -16.9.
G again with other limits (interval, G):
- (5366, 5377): 0.52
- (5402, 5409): 0.20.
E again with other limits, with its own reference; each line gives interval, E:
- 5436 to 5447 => 5444.97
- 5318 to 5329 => 5324.71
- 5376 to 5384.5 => 5382.64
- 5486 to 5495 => 5486.50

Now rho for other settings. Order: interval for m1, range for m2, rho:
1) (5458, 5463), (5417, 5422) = 18.3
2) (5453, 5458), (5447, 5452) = 16.9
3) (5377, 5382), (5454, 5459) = 19.1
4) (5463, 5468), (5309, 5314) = 19.6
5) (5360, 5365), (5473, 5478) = 19.7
